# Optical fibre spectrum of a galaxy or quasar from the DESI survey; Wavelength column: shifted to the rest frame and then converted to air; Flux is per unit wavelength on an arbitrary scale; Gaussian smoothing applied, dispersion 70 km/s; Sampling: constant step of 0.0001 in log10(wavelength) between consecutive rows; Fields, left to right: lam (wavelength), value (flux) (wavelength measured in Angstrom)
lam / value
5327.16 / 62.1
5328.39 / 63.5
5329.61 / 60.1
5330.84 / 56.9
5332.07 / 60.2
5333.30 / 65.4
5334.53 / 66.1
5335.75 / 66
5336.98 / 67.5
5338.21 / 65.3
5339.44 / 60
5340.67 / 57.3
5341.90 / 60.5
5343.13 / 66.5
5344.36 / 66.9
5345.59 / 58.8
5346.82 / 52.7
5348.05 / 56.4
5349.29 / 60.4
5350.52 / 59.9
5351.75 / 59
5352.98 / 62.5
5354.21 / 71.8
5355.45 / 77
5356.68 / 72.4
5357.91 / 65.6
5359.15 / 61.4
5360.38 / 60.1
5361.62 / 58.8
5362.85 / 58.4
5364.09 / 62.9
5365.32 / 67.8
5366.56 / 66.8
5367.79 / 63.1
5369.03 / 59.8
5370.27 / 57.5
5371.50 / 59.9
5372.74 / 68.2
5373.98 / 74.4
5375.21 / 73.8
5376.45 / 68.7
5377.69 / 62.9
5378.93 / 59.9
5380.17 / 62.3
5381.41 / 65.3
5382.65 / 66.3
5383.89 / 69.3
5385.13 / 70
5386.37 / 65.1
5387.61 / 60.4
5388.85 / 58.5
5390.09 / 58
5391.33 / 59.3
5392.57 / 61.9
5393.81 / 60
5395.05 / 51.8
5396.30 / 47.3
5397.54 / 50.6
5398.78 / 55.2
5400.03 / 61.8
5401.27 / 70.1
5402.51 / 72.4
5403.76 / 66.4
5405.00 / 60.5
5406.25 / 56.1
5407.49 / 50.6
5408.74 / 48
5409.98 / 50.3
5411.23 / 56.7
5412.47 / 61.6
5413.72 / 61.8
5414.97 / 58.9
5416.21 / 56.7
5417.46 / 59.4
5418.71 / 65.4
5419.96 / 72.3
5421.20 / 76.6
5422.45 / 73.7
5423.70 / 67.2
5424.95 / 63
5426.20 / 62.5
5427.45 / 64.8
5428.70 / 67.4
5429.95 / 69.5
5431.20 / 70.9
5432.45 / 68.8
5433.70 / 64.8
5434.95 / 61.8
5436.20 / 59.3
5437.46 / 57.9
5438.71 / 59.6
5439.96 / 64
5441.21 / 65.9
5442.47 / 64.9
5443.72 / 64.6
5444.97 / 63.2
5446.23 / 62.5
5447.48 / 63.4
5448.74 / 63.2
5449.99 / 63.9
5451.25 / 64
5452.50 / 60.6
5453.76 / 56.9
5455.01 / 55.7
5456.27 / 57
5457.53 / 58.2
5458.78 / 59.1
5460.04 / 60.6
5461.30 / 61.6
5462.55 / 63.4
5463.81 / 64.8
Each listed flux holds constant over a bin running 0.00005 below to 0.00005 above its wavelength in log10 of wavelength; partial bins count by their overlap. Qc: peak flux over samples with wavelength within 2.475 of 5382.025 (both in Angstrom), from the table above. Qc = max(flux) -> 69.3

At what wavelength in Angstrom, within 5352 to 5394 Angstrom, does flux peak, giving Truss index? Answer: 5355.45 Angstrom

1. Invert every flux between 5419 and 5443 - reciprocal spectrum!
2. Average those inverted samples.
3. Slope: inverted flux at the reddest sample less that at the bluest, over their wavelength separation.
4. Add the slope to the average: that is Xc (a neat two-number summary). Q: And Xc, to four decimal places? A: 0.0153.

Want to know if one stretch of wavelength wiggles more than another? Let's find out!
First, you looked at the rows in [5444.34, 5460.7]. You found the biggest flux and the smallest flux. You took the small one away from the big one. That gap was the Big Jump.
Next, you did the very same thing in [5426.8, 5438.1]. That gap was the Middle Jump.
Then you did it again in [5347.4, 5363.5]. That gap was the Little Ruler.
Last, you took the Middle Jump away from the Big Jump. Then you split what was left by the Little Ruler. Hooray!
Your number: -0.23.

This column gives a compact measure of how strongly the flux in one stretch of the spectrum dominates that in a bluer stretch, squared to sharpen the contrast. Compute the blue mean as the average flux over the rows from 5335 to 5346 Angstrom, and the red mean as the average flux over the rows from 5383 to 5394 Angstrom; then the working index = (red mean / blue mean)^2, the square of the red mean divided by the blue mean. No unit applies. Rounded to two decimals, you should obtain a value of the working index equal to 0.98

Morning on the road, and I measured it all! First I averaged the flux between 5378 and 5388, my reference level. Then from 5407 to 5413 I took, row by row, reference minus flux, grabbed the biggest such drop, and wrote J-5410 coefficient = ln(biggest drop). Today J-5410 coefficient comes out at 2.8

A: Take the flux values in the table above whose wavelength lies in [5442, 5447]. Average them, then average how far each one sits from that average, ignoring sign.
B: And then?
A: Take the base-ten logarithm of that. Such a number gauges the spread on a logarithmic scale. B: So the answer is 0.0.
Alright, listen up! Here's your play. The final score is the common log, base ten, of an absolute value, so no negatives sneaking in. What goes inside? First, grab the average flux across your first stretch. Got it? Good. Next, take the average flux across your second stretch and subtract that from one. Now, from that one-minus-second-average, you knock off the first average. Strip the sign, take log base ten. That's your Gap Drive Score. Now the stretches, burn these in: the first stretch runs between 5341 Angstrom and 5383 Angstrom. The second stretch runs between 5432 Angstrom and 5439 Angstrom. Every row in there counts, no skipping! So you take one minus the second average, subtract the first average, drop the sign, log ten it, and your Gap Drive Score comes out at 2.10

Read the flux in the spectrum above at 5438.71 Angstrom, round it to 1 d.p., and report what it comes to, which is 59.6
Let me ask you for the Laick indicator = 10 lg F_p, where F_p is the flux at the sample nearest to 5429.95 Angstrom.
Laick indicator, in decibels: 18.4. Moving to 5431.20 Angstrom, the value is 18.5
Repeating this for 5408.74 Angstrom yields 16.8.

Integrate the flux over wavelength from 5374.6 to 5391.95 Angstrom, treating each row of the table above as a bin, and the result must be 1115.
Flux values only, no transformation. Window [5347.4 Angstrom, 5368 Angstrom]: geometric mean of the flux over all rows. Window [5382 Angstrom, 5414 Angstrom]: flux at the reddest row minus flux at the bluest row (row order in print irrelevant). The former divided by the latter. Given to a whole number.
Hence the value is -14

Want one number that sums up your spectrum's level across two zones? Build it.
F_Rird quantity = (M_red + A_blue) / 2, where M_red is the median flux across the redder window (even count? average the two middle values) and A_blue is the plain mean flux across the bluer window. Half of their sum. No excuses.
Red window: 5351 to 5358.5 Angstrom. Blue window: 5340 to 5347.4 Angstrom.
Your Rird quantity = 65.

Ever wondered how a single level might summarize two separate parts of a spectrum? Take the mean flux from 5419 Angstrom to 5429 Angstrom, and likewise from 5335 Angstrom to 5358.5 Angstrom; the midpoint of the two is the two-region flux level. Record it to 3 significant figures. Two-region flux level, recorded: 66.0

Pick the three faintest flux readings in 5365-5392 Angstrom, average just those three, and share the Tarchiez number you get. 58.0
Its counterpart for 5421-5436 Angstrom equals 62.4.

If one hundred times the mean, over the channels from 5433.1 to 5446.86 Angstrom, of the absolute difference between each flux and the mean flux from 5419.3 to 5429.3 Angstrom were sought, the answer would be 585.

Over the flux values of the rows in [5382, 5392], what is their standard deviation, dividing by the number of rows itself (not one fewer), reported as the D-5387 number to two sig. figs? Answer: 4.6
